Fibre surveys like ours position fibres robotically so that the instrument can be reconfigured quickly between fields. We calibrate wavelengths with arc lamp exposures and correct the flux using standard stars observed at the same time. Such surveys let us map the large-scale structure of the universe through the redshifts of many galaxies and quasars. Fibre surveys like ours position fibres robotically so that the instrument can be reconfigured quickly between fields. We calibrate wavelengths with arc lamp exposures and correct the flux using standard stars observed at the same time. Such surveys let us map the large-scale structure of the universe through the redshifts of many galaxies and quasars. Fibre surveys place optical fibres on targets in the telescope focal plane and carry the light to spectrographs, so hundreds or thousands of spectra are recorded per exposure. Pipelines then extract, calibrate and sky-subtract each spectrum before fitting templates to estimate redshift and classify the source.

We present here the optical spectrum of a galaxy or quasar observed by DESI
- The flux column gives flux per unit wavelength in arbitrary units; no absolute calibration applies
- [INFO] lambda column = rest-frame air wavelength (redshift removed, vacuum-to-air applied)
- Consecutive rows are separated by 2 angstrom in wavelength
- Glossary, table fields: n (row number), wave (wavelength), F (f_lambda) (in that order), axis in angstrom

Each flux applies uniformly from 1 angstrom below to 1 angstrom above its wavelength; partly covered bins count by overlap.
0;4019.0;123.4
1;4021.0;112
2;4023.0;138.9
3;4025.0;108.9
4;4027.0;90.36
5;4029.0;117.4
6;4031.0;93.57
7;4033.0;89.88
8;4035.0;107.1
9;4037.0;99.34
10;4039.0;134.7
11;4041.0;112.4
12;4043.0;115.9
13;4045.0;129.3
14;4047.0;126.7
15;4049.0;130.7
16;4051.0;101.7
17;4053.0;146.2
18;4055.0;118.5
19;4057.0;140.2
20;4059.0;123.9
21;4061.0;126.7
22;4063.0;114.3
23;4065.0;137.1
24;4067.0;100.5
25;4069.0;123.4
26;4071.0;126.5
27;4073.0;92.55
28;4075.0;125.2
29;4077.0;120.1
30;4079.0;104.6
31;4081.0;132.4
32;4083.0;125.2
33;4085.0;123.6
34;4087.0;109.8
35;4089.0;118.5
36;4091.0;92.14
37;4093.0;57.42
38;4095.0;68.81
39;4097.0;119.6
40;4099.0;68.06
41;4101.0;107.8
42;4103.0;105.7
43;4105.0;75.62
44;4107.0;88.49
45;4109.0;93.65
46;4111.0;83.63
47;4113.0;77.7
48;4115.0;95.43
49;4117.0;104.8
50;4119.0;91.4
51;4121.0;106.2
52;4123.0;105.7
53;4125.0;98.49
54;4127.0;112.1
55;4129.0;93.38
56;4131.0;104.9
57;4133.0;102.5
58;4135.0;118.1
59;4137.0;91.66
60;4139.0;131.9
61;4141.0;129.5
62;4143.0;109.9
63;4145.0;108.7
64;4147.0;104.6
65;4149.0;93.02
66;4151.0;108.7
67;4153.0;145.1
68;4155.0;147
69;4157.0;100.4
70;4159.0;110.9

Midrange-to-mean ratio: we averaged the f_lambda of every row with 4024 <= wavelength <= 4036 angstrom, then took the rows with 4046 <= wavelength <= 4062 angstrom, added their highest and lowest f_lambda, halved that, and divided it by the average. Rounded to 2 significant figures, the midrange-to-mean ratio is 1.2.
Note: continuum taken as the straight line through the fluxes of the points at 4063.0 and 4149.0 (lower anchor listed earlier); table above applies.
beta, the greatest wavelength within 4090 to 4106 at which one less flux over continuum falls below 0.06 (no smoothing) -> 4103.0 angstrom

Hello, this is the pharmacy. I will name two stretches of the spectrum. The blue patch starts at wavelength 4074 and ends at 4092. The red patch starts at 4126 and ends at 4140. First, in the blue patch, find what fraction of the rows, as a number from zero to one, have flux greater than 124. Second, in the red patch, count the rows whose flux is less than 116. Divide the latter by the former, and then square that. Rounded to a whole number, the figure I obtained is 225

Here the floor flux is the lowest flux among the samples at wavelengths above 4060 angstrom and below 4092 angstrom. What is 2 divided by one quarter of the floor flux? 0.087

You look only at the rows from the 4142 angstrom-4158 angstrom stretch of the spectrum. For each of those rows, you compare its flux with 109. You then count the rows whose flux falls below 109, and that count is 5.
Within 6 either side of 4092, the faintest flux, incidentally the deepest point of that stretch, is 57.42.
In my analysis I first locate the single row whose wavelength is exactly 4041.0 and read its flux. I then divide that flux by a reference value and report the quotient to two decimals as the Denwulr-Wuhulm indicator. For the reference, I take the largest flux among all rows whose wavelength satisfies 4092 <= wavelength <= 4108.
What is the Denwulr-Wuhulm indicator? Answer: 0.94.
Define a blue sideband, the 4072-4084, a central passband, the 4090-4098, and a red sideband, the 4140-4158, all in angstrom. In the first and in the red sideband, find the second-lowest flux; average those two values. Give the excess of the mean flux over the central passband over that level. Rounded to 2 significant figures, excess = -18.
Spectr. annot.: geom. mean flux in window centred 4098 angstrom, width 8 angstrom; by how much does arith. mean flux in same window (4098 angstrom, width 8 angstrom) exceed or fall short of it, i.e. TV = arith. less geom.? 2.9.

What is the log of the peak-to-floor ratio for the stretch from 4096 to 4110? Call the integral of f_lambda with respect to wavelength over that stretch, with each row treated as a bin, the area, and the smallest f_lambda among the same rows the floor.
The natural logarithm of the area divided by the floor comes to 2.96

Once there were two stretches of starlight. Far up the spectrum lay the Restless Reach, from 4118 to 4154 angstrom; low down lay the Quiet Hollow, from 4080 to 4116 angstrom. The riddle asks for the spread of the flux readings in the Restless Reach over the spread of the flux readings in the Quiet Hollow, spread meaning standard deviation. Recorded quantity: 0.66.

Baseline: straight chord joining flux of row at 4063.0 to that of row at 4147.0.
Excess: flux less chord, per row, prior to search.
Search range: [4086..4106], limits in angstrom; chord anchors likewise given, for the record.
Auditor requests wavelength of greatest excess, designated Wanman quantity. 4097.0 angstrom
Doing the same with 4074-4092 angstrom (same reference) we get 4081.0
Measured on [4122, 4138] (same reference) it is 4135.0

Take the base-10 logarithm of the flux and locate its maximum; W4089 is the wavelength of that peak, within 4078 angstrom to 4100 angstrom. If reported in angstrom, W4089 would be 4081.0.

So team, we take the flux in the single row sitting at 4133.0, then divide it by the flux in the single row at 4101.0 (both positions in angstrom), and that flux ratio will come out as 0.95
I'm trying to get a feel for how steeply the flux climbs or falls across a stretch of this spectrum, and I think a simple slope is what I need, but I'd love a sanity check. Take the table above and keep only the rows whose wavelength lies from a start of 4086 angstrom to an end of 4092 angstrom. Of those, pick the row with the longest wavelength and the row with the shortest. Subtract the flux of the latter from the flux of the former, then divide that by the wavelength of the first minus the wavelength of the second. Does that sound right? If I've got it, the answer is -4.4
